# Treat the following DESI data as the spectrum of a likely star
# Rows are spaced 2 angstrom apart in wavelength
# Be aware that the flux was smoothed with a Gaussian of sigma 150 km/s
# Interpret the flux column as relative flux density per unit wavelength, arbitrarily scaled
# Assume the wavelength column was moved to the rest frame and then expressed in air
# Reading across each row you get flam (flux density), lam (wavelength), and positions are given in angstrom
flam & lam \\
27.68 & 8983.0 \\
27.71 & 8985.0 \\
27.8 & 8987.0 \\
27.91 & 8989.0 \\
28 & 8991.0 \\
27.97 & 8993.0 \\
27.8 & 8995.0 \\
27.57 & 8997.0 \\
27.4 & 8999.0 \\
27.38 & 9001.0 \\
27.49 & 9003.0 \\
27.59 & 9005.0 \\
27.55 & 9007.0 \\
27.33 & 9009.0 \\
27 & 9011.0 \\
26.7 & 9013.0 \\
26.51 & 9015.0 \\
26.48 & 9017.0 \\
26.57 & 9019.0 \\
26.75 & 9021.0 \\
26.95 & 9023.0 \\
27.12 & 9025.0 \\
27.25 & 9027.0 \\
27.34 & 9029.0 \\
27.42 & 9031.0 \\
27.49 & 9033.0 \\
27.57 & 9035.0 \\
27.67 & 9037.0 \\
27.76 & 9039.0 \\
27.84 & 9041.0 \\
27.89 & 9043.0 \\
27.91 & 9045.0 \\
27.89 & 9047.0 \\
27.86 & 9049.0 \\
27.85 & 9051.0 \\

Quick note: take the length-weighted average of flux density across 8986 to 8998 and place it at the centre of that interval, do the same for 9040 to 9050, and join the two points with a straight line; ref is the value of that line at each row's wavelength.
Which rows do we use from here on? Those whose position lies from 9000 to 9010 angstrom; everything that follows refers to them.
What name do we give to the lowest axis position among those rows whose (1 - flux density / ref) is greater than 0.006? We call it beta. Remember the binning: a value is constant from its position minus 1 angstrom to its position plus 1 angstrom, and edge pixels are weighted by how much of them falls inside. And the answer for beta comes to 9001.0 angstrom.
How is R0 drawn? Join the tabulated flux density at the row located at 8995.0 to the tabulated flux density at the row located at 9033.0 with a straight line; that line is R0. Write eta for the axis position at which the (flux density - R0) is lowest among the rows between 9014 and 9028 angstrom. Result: 9017.0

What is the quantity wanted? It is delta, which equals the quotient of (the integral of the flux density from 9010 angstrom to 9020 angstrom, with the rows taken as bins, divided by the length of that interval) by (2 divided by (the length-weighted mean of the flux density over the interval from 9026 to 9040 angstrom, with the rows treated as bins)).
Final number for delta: 366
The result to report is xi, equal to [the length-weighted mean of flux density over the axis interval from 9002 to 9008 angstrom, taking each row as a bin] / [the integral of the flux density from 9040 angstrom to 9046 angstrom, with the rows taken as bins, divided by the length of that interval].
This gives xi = 0.99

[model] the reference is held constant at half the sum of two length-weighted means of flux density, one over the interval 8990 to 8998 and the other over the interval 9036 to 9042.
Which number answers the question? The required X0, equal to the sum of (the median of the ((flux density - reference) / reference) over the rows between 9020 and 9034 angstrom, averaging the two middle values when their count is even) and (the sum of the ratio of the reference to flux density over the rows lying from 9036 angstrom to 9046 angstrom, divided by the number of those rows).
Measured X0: 0.98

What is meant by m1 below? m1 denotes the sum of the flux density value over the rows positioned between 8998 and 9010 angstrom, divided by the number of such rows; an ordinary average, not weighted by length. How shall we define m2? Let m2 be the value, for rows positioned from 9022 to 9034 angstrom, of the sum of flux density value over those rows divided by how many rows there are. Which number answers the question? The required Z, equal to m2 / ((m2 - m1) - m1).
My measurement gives -0.99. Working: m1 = 27.5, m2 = 27.3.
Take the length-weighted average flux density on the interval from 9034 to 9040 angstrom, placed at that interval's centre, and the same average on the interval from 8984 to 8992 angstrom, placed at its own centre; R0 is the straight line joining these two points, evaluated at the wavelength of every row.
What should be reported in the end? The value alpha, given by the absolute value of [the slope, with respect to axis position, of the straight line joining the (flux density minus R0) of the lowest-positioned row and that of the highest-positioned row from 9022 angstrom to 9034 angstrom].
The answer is 0.058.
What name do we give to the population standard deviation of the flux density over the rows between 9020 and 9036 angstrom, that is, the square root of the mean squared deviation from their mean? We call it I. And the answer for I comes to 0.26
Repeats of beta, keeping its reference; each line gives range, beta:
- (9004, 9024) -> 9005.0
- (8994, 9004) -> 8997.0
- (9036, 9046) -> 9037.0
